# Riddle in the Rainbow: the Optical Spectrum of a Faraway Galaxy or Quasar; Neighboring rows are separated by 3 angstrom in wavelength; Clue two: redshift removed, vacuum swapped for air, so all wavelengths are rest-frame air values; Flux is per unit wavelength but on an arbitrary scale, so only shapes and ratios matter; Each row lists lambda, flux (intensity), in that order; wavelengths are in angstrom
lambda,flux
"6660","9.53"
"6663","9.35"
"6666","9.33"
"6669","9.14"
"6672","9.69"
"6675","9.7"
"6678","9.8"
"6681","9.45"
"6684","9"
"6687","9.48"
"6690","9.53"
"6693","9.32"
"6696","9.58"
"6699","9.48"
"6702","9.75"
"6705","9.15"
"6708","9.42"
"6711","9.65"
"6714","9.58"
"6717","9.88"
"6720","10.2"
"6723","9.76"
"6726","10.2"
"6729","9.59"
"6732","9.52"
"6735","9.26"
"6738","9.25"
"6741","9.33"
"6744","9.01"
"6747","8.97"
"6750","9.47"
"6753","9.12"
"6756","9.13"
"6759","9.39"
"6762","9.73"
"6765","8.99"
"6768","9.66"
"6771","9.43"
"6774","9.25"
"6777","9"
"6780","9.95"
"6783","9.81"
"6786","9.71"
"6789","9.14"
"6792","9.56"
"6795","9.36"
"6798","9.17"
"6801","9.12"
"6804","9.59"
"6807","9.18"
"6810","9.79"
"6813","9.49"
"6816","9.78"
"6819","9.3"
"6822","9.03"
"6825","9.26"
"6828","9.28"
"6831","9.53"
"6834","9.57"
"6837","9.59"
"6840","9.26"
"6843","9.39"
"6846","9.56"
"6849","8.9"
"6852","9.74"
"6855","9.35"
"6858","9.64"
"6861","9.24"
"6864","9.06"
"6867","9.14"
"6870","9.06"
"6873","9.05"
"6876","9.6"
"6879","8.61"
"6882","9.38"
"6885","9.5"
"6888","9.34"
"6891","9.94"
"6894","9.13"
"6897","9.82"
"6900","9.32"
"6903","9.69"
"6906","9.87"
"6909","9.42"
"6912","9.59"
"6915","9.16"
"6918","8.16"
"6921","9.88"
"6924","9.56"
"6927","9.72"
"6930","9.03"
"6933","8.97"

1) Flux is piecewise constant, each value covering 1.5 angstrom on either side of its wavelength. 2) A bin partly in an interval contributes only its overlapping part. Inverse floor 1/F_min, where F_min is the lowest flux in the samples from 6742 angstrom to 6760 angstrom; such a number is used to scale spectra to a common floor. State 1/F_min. 0.111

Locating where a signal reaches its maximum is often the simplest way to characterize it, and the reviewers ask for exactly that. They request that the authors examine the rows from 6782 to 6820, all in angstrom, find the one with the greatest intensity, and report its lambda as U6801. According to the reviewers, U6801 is 6783 angstrom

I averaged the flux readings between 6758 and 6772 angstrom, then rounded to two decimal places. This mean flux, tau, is 9.44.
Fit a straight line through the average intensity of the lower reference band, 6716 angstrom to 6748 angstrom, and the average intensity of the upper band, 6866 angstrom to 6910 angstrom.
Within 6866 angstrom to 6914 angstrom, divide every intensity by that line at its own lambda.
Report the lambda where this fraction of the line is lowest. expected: 6879 angstrom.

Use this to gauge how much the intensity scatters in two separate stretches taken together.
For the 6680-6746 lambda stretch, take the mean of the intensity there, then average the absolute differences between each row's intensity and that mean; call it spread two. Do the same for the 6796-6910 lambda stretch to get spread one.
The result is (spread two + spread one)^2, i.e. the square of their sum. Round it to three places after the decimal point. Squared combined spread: 0.222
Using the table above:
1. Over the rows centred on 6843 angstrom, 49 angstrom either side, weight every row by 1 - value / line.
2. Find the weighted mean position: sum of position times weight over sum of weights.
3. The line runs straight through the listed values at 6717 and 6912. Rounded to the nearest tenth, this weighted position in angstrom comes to 6841.1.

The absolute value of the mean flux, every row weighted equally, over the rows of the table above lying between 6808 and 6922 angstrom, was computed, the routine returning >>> 9.38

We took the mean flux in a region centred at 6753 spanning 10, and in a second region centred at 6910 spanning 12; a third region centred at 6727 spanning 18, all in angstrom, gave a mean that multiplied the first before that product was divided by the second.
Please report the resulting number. 9.5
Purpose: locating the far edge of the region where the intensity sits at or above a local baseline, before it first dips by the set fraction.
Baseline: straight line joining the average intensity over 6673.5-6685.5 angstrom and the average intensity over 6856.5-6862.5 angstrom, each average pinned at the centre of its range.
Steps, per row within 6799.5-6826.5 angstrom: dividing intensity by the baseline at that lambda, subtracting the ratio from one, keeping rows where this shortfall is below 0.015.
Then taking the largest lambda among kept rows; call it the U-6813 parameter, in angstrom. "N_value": 6816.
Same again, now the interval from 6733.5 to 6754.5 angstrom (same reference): 6750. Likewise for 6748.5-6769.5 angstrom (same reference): 6768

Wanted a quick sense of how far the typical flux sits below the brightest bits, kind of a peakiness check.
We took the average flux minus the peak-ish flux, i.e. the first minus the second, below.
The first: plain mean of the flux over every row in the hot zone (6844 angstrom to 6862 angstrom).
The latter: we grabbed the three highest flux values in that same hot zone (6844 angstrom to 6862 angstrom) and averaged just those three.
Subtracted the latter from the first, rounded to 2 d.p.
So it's -0.24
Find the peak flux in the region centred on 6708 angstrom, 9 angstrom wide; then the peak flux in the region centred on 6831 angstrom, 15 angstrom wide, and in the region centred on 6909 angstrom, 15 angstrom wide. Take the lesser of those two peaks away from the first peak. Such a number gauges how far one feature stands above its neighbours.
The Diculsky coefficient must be 0.1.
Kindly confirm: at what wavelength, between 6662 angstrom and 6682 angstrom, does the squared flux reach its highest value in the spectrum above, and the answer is 6678 angstrom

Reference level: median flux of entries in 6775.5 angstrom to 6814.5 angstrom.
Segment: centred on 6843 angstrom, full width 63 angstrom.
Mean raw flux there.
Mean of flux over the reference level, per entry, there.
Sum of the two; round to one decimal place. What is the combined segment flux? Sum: 10.3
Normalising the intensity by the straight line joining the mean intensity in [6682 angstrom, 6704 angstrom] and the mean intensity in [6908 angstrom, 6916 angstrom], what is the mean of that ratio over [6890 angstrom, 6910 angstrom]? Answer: 1.02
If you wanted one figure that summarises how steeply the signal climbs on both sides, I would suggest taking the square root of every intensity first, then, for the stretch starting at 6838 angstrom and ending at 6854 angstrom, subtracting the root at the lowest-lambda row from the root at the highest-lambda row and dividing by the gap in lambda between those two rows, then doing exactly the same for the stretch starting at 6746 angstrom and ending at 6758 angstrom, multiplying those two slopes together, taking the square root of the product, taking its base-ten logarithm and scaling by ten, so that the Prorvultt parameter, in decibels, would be -23.6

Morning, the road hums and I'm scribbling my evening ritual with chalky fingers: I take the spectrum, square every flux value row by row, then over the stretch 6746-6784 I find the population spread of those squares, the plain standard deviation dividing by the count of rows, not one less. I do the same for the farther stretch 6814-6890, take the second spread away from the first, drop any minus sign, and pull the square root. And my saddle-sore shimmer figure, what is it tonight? 1.0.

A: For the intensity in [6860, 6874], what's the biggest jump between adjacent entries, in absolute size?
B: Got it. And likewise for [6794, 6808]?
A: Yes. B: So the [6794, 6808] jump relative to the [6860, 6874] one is 2.6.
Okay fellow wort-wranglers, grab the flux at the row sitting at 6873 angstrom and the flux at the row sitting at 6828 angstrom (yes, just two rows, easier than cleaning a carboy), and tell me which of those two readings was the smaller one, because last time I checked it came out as 9.05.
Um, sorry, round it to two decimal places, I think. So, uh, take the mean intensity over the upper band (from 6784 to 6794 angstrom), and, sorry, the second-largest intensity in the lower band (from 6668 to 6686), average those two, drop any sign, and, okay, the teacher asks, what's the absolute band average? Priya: 9.59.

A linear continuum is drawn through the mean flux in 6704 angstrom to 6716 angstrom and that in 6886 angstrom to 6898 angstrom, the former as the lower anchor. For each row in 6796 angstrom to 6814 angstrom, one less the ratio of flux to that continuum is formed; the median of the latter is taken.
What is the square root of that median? 0.14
